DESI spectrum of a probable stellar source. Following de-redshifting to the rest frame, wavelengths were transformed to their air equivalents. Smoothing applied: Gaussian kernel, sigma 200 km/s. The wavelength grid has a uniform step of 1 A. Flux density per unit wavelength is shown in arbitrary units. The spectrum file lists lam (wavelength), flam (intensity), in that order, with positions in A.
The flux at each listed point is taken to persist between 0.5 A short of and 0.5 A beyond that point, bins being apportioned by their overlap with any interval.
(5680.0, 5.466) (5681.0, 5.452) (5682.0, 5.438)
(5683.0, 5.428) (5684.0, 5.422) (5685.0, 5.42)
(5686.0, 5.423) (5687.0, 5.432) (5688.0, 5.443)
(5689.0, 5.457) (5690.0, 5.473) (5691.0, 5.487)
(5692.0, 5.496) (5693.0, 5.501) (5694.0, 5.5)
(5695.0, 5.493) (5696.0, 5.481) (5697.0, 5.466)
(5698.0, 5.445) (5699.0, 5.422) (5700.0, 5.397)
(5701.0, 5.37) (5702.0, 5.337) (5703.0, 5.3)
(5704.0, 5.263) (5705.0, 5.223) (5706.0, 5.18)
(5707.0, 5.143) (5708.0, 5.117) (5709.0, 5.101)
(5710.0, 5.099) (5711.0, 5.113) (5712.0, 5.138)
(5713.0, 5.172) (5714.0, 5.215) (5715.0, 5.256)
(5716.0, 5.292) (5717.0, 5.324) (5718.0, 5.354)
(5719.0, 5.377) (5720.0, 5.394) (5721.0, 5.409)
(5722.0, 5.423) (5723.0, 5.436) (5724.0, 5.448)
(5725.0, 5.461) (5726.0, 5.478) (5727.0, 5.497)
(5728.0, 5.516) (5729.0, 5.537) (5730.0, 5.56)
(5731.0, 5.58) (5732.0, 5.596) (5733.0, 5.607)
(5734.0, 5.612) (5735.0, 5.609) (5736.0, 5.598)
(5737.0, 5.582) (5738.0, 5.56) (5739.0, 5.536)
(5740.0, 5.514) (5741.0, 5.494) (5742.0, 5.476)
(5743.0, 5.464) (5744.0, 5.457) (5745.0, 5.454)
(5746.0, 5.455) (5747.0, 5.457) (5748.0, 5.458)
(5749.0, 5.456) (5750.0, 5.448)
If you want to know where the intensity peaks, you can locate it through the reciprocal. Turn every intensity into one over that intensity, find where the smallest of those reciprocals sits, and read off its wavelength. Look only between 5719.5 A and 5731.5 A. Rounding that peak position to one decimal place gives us 5731.0 A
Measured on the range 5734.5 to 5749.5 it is 5735.0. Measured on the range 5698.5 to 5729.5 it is 5729.0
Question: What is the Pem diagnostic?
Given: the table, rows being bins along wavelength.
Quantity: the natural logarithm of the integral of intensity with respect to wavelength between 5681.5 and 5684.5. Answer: 2.8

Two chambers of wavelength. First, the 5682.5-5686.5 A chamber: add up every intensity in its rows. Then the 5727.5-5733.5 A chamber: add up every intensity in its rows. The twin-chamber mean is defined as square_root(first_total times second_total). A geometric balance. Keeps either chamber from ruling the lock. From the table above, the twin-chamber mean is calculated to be 27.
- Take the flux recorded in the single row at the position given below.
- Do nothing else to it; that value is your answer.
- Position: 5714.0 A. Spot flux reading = 5.215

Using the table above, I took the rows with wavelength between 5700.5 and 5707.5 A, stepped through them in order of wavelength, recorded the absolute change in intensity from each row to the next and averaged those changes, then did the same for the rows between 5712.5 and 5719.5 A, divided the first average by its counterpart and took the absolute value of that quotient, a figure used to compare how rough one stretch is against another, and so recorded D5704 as 1.1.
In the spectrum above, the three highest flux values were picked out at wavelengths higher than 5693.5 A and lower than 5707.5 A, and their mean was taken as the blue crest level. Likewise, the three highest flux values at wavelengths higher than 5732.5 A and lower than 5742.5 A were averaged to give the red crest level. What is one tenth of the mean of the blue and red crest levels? 0.555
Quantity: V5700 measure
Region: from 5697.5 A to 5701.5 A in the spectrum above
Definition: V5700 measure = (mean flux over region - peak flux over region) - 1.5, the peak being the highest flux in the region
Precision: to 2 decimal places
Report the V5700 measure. -1.54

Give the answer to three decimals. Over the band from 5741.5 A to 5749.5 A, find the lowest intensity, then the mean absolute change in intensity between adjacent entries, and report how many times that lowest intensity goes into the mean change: 0.001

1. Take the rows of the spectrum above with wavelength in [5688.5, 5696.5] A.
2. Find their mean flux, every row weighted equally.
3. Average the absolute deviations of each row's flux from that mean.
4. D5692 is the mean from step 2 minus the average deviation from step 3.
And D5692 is 5.47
